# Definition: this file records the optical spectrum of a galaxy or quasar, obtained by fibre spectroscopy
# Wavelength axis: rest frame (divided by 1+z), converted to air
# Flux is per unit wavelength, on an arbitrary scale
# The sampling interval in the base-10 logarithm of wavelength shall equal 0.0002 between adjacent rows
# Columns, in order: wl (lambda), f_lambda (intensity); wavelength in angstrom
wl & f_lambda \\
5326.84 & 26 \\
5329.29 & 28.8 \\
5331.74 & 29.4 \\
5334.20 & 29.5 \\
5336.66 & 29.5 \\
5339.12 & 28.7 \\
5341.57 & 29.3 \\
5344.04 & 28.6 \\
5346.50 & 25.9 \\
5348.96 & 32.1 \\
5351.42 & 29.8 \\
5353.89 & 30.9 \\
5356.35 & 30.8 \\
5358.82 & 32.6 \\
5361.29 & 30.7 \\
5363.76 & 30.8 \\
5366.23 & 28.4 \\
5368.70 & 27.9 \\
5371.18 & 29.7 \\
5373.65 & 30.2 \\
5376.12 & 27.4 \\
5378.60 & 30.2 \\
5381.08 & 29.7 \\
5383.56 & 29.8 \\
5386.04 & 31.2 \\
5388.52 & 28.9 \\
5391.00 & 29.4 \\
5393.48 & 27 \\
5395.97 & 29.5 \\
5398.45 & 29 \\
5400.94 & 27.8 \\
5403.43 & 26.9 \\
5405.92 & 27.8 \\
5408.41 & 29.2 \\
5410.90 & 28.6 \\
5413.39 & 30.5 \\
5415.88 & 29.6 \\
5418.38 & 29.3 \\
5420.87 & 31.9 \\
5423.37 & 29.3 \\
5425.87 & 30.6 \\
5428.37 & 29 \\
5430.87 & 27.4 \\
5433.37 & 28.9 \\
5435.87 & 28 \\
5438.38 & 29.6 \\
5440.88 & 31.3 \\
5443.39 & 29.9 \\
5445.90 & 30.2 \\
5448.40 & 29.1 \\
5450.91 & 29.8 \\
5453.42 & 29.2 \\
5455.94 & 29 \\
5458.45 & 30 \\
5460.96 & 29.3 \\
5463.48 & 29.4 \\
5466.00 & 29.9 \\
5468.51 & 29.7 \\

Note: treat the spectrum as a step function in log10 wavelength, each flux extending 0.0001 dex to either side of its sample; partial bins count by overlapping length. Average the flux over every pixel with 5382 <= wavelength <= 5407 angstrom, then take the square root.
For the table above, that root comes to 5.36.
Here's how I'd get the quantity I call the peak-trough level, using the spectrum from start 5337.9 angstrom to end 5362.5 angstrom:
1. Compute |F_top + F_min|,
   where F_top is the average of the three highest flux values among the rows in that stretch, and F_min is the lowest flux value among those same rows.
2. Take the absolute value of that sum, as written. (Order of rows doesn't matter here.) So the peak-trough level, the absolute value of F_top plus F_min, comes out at 57.8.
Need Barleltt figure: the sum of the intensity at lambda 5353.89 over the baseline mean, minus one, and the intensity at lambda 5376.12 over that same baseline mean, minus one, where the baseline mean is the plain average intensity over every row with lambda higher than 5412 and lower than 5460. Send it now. -0.031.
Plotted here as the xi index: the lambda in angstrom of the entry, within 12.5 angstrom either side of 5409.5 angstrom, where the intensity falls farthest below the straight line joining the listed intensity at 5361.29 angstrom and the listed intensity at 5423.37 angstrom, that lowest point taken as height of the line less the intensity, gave 5403.43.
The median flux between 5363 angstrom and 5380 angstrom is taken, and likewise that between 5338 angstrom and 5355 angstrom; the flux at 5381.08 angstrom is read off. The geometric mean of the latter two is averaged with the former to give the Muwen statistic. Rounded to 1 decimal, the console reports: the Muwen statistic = 29.6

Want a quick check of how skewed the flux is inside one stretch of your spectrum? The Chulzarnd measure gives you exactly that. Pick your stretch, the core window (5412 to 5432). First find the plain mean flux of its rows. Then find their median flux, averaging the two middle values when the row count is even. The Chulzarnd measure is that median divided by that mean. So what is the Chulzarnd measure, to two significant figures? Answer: 0.99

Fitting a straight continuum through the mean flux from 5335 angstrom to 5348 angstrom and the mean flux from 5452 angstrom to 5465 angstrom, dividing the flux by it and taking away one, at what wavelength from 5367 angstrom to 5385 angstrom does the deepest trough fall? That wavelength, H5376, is 5376.12 angstrom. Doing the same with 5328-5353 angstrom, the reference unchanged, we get 5346.50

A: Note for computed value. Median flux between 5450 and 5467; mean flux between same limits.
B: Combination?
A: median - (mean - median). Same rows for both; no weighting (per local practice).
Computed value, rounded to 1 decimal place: 29.3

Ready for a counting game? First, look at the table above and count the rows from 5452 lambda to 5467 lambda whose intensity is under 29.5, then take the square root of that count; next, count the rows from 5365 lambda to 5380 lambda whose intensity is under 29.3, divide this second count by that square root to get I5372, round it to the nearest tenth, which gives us 1.5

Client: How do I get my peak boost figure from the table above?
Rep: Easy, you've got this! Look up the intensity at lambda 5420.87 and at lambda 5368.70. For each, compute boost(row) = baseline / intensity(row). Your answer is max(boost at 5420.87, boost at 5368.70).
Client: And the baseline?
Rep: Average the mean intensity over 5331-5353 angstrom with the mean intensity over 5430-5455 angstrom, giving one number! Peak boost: 1.05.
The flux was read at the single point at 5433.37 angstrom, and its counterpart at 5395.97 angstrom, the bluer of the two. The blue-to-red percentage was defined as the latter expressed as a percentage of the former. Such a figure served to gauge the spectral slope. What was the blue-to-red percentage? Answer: 102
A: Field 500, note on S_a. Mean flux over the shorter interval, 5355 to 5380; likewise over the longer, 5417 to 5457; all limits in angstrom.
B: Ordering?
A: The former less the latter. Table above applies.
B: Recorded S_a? 0.34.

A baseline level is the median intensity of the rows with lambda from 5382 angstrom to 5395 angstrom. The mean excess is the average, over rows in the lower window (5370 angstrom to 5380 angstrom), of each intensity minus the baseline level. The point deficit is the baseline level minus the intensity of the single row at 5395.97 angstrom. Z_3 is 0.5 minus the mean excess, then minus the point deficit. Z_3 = 0.6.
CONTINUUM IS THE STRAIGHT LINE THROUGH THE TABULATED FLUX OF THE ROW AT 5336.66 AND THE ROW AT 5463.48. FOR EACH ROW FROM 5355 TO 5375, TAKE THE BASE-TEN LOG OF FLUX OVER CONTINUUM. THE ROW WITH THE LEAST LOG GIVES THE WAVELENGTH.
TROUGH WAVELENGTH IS 5368.70 angstrom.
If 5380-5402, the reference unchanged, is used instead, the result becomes 5393.48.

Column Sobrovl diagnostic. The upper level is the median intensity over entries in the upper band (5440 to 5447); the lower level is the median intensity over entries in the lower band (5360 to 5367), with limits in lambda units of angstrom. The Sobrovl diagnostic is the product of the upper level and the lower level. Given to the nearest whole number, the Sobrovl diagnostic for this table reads 927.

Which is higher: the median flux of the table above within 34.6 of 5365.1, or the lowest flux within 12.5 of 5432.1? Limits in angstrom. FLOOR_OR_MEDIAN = 29.5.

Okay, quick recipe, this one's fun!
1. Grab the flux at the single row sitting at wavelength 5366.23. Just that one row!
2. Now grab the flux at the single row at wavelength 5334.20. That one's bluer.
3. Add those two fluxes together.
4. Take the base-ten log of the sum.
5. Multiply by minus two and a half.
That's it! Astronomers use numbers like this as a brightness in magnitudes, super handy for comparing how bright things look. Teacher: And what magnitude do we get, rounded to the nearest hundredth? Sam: -4.41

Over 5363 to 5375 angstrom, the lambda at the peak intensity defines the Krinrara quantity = 5363.76 angstrom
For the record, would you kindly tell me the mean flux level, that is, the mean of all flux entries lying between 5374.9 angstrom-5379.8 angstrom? 28.8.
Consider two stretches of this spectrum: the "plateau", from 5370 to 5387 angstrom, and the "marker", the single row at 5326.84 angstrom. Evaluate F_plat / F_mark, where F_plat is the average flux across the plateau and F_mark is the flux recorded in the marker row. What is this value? 1.14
